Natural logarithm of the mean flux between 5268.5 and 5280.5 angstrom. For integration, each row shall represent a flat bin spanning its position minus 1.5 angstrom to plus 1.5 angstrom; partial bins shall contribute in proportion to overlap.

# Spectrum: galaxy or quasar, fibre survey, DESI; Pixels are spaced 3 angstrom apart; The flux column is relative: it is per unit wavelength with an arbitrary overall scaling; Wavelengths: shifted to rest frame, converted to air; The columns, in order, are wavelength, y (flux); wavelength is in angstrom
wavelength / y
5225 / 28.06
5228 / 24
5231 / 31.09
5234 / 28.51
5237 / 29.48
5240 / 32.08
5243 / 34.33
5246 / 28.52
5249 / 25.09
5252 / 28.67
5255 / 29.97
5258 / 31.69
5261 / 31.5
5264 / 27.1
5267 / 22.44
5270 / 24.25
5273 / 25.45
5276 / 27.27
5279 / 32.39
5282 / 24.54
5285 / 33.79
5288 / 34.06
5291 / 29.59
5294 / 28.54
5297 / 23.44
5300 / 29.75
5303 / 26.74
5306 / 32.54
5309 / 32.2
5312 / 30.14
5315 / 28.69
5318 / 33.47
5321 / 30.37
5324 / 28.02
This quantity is 3.31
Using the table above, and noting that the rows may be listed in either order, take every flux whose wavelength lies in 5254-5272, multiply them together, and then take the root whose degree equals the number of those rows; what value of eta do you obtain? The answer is 27.6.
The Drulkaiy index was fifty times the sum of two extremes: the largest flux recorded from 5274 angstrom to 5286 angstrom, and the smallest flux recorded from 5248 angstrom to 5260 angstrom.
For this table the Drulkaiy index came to 2944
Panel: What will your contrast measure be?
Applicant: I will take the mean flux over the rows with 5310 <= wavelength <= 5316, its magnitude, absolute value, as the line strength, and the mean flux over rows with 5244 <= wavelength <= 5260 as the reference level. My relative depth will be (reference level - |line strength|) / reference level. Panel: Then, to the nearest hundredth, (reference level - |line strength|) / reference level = -0.02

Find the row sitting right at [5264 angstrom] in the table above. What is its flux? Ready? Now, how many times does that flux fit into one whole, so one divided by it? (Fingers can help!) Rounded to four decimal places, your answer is 0.0369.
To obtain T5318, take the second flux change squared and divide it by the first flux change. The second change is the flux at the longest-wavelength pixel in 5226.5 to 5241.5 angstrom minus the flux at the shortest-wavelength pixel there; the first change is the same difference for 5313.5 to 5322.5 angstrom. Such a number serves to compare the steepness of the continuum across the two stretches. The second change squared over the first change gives 39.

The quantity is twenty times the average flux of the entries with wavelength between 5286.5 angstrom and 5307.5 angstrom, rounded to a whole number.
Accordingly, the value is 585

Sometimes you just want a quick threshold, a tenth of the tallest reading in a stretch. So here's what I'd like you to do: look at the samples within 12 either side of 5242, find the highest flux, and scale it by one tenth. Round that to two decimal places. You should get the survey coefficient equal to 3.43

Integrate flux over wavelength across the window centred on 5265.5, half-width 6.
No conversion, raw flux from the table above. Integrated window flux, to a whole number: 316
